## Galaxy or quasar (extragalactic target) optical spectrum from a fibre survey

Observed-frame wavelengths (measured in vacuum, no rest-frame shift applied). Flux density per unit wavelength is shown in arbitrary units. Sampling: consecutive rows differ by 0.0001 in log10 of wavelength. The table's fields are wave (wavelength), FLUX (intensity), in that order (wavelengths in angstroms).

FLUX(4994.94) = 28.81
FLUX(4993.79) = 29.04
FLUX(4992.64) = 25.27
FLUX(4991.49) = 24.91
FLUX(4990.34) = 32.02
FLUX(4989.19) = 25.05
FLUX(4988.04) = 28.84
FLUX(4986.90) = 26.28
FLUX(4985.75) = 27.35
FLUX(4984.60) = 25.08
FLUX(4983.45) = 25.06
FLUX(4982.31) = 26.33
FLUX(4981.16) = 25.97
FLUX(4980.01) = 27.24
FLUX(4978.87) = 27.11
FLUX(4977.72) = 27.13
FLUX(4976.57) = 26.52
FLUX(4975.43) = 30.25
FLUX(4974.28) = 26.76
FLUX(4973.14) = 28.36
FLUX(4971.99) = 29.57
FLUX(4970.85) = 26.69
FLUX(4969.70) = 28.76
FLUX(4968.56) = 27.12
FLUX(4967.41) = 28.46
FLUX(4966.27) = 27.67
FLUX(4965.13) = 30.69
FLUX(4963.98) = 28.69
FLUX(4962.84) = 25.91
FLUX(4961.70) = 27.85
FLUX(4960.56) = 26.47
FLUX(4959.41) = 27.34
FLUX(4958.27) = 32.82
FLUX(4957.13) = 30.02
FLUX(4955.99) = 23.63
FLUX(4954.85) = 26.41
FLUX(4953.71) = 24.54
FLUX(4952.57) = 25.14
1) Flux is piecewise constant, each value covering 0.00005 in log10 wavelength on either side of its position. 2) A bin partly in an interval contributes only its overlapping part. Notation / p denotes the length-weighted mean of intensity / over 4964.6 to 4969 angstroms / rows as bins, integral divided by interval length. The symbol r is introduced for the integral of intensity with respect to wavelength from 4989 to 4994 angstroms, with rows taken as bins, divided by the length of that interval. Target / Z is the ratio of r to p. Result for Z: 0.96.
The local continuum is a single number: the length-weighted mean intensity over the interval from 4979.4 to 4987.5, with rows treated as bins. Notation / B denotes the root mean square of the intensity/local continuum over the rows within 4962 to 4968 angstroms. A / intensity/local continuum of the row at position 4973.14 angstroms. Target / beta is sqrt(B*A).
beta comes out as 1.08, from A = 1.08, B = 1.080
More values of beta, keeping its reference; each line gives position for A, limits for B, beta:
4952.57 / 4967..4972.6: 1.01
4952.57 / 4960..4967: 1.01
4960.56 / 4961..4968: 1.04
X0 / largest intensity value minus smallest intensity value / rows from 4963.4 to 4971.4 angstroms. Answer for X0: 4.0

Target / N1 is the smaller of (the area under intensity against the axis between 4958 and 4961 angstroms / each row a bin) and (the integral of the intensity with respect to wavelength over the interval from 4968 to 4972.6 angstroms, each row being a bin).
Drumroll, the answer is 86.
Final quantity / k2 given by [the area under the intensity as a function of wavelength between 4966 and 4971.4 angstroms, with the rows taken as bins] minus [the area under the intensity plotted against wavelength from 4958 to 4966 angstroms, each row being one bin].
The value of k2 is -77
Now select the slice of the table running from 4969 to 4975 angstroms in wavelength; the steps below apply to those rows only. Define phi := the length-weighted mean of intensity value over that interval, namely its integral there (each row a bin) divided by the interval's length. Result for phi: 28.1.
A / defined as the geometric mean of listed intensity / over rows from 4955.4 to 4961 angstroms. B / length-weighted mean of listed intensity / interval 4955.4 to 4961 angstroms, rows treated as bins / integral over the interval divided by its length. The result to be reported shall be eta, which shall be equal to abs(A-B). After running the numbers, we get 0.195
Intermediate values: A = 27.9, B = 28.1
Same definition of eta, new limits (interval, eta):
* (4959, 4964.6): 0.007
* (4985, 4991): 0.018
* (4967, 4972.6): 0.027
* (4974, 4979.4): 0.046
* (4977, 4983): 0.035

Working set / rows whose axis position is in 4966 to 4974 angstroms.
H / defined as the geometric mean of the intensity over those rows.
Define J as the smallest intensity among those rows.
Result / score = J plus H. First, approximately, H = 28.1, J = 26.69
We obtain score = 55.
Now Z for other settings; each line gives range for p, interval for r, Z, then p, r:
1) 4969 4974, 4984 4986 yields 0.92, 28.2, 26.0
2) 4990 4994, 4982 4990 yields 0.96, 27.4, 26.5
